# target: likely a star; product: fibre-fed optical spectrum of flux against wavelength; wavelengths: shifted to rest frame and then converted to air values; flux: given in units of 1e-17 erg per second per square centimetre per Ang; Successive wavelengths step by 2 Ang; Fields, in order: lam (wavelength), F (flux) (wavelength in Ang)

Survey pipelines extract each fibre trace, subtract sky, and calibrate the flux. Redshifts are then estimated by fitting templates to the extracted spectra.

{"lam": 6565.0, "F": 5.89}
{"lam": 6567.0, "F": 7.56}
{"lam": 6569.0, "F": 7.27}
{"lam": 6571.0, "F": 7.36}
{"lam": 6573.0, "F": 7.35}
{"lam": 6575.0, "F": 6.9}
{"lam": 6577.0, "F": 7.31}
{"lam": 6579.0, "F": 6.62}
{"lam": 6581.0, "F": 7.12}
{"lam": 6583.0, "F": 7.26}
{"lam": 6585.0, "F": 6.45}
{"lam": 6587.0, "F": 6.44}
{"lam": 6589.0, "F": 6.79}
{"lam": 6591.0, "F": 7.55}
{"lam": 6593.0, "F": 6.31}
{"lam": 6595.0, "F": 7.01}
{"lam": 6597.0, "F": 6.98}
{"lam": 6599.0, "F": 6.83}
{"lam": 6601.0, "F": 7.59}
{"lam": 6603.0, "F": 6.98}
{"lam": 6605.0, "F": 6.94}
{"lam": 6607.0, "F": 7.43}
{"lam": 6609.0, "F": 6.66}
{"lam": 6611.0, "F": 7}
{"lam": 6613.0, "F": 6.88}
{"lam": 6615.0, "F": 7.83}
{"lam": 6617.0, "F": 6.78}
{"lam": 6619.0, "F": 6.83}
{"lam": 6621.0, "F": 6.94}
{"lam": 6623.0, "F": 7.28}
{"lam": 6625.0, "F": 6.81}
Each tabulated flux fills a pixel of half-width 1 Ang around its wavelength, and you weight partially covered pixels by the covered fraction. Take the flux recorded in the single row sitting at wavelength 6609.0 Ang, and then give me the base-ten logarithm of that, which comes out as 0.82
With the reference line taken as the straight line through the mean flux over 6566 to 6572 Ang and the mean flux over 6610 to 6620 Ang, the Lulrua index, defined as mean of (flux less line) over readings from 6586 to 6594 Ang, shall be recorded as -0.47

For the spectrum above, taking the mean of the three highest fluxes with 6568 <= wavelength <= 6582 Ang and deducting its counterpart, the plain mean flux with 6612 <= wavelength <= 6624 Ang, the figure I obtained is 0.25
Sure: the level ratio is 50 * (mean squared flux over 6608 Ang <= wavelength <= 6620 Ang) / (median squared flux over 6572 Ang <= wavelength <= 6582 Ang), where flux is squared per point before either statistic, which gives 48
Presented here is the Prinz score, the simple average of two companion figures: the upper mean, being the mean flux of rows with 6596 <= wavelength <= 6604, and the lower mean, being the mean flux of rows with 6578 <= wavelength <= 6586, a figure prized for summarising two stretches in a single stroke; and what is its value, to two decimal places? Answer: 6.98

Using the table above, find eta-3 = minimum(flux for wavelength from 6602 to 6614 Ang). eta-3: 6.66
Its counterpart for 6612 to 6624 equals 6.78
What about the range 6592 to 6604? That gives 6.31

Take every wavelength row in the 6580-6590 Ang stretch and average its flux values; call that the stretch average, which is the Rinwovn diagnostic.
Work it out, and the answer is 6.81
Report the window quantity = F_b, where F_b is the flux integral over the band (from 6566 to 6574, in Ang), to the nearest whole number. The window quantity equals 59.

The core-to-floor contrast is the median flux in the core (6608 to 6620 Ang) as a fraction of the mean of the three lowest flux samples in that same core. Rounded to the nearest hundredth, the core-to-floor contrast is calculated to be 1.01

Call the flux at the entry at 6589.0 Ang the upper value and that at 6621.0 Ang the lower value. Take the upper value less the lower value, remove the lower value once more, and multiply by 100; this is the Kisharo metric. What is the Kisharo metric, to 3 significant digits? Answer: -709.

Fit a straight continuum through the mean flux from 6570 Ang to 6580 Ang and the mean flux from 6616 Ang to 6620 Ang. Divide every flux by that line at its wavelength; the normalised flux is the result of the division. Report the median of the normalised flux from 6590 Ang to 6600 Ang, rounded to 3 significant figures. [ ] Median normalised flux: 1.00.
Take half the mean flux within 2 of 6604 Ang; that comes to 3.48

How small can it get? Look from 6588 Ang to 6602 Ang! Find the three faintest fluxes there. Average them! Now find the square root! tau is 2.58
